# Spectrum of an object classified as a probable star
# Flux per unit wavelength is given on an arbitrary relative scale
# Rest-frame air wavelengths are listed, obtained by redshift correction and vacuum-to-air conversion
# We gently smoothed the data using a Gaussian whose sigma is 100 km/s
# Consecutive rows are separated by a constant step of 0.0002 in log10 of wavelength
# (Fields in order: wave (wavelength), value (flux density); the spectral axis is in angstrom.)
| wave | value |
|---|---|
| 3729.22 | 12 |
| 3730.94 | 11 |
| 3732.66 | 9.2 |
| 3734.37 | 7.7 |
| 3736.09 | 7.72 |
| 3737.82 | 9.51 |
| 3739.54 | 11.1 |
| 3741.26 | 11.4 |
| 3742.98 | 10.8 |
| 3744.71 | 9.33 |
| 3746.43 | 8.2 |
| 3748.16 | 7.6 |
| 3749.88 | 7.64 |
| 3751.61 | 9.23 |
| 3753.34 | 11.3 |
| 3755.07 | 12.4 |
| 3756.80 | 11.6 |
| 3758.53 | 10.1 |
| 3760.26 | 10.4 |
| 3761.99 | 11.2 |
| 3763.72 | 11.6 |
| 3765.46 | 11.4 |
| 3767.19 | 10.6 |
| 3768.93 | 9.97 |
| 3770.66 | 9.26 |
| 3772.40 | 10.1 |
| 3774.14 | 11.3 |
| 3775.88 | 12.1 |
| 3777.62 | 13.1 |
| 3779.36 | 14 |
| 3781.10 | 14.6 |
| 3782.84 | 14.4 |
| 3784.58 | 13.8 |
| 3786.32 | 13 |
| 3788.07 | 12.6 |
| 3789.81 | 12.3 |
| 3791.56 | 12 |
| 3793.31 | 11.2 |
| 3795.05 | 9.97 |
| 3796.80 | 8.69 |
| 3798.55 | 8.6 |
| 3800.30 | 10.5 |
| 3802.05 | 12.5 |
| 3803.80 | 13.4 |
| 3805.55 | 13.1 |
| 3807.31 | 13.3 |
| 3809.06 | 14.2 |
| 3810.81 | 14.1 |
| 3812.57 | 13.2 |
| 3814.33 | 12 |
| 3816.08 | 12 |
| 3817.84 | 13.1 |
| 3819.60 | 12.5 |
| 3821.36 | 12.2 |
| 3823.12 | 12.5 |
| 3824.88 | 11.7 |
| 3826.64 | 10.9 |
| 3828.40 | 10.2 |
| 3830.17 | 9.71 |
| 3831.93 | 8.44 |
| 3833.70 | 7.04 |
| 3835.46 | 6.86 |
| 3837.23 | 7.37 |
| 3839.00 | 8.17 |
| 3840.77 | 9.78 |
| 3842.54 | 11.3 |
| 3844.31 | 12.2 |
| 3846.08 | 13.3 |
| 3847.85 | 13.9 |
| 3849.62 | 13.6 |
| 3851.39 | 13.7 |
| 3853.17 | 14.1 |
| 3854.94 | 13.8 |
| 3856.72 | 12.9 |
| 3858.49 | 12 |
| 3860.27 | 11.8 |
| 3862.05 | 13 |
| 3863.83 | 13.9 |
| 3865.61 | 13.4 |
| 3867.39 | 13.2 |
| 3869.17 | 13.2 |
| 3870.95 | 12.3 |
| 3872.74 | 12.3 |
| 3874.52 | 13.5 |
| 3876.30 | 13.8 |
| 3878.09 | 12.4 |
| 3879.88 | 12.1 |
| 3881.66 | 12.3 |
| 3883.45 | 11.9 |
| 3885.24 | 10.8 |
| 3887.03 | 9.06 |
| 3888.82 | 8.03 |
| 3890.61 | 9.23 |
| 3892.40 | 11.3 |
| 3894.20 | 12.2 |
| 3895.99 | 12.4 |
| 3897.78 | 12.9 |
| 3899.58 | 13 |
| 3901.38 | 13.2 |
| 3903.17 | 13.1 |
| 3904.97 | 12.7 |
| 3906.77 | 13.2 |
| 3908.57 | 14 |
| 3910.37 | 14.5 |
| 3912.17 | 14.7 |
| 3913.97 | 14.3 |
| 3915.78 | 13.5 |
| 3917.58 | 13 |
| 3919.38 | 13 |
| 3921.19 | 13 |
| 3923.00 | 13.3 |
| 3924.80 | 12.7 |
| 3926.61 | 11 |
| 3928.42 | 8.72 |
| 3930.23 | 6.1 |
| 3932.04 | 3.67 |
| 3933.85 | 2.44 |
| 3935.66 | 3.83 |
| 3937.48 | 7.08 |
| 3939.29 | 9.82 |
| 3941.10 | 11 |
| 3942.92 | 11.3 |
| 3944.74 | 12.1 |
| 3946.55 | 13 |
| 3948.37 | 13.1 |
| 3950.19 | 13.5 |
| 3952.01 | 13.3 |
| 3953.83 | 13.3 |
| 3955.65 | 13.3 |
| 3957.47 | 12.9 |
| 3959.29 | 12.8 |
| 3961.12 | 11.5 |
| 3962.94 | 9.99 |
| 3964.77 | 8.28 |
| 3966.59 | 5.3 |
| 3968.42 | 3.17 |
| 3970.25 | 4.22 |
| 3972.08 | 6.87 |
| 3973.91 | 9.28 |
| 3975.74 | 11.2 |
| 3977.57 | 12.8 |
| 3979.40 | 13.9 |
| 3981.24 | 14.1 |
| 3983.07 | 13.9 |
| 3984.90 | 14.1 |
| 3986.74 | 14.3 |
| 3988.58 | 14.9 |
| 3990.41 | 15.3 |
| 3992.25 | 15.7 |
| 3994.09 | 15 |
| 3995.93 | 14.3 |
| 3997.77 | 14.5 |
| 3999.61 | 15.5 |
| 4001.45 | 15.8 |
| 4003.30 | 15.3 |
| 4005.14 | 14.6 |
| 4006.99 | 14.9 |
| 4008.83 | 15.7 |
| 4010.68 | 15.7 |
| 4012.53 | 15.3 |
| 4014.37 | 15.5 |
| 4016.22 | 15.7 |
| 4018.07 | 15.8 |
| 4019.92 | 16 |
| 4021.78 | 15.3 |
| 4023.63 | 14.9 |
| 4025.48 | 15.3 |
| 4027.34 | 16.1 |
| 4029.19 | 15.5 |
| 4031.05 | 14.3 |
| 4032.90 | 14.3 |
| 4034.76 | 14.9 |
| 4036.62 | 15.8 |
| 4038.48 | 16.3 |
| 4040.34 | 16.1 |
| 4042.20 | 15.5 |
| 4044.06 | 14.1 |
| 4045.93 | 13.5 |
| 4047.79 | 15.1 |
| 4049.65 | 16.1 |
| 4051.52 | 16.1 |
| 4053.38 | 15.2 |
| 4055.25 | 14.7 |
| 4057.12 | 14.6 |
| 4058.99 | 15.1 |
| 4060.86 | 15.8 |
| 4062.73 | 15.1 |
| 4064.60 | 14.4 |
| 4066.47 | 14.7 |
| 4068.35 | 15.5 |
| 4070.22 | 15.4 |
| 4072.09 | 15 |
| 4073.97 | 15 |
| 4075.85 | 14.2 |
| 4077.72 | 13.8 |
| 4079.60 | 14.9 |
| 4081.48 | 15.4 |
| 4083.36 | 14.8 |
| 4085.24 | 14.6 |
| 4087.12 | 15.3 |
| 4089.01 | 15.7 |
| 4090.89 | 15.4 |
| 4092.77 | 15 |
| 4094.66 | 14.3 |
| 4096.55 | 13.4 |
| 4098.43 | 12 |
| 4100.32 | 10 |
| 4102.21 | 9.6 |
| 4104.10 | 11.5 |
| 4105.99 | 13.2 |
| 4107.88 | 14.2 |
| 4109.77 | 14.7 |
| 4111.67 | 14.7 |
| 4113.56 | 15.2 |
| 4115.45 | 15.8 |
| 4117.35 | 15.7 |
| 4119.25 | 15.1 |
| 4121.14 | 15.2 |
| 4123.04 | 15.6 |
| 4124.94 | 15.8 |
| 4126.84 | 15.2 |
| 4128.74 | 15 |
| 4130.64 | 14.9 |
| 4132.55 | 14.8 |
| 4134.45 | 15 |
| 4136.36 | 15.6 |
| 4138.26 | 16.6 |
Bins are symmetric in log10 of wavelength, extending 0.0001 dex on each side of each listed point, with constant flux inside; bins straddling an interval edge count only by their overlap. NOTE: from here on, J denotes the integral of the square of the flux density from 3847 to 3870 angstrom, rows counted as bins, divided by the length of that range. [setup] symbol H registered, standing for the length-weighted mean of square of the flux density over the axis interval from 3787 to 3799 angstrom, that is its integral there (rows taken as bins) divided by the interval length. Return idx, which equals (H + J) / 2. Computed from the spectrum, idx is 149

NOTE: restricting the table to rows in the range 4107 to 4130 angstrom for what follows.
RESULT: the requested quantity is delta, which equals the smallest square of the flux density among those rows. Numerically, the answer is 202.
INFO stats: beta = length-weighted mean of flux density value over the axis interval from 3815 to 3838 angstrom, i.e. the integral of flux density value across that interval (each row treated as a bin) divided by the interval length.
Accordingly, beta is 10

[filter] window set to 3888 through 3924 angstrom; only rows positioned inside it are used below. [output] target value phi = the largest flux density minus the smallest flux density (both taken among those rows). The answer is 7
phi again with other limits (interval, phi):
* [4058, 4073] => 1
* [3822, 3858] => 7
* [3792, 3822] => 6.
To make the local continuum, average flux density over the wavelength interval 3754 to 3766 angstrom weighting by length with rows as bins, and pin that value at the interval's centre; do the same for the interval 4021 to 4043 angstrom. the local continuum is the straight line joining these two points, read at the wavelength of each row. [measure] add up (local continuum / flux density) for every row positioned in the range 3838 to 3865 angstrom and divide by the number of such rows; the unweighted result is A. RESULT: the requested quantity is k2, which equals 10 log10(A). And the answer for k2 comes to 0.1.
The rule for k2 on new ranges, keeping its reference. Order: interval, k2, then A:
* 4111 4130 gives 0.4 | 1.09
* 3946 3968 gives 1.2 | 1.31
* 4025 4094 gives 0.2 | 1.05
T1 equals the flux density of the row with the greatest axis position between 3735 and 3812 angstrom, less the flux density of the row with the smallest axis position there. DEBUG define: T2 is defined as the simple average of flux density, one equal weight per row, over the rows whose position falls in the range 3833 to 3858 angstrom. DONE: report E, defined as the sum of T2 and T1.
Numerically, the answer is 18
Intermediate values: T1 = 6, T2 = 11.3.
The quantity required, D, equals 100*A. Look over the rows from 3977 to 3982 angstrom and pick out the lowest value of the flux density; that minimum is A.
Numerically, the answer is 1280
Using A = 12.8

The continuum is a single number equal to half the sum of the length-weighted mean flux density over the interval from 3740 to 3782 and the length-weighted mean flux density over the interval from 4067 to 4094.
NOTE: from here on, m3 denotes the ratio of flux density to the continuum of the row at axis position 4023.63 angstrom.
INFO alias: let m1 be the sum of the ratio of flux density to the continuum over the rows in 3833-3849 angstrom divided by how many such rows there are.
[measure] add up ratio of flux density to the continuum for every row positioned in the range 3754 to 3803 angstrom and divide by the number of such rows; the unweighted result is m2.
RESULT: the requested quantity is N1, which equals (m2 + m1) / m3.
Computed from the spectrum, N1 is 1.4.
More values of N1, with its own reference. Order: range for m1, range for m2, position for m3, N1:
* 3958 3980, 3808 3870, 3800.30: 2.0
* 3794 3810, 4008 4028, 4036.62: 1.7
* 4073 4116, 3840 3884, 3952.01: 2.0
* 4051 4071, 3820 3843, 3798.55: 2.9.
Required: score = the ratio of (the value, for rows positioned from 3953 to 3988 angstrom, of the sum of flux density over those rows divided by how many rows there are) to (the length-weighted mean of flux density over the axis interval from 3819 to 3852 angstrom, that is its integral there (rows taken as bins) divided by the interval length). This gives 1.00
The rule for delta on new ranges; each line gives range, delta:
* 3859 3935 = 6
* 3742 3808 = 58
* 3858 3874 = 139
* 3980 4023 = 193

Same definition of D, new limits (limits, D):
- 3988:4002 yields 1430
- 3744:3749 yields 760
